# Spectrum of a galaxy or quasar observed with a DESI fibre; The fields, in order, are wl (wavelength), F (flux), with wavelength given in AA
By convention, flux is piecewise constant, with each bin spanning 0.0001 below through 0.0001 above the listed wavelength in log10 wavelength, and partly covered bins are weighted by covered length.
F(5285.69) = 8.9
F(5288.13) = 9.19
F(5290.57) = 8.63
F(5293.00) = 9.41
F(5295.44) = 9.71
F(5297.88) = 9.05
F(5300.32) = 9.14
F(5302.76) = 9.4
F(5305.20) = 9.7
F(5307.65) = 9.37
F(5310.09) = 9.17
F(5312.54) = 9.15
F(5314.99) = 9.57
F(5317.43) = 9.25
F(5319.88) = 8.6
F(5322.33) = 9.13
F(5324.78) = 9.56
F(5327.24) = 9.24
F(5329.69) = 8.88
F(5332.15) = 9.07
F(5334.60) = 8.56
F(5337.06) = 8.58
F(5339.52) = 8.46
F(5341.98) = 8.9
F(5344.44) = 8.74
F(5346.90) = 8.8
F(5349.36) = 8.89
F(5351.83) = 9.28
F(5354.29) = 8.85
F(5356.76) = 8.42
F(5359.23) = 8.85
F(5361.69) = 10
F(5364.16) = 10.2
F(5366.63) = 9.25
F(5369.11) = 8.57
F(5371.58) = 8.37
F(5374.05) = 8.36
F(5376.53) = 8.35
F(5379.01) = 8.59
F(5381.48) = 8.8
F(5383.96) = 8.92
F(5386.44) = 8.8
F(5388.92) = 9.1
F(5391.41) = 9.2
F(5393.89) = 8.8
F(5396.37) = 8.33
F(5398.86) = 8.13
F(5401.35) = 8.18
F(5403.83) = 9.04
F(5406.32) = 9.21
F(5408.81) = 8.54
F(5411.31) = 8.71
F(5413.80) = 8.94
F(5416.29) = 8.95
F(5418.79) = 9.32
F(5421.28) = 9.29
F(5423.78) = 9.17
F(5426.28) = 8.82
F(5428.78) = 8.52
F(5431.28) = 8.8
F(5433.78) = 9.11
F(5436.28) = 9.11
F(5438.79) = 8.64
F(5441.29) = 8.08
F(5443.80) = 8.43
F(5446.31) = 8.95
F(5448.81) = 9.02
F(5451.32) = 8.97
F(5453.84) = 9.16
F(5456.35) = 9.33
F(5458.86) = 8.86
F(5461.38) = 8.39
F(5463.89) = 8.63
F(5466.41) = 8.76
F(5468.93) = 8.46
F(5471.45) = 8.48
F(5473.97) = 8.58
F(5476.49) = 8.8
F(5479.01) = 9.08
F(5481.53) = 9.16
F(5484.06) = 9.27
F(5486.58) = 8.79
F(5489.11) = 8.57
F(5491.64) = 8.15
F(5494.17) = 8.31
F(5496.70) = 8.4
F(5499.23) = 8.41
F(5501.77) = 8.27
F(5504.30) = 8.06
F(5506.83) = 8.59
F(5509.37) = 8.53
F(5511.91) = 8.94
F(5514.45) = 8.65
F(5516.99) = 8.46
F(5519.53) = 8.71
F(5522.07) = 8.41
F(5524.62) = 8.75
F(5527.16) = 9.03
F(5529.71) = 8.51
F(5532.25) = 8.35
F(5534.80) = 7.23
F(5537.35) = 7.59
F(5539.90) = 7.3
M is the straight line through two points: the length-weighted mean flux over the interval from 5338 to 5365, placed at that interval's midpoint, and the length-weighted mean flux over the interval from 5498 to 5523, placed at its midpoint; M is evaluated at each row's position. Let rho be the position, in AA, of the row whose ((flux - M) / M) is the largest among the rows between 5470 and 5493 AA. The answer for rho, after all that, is 5484.06 AA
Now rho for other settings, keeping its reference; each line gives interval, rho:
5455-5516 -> 5484.06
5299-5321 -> 5305.20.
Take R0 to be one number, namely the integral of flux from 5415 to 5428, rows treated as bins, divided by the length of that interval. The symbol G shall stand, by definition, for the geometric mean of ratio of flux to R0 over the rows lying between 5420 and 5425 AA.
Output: 1.02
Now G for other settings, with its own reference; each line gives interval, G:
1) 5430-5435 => 0.99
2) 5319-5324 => 0.98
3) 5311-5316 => 1.03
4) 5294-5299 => 1.03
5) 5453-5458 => 1.02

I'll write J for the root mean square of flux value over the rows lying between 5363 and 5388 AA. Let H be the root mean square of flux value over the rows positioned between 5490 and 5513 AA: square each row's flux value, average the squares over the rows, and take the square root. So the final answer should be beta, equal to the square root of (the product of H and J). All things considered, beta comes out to 8.6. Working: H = 8.41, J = 8.84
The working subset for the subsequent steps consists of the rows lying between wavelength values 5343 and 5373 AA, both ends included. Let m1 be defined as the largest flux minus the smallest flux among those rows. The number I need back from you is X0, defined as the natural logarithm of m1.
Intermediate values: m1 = 1.83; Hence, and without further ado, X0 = 0.60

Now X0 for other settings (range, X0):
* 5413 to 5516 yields 0.24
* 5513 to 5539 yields 0.59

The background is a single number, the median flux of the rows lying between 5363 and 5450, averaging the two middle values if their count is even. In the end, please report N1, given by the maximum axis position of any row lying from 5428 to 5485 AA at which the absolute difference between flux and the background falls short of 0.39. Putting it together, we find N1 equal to 5481.53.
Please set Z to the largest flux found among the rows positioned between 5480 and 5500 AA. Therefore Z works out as 9.27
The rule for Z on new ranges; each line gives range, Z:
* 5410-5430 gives 9.32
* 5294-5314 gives 9.71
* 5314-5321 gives 9.57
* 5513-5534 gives 9.03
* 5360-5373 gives 10.2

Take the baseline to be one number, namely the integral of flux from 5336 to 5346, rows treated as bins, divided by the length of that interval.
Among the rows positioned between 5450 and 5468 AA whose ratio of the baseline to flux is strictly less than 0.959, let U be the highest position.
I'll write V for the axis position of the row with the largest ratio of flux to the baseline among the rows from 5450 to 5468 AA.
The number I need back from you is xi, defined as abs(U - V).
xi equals 0.0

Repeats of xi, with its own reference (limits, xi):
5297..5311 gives 4.9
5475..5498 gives 0.0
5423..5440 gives 12.5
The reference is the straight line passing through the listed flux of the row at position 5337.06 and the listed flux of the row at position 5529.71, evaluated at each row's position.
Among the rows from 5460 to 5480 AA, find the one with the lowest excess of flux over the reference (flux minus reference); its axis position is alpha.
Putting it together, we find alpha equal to 5461.38 AA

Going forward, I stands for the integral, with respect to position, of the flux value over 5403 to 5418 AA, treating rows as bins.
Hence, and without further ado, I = 134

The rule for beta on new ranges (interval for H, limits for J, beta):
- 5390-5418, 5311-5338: 8.9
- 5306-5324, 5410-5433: 9.1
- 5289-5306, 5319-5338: 9.1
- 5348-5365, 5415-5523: 9.0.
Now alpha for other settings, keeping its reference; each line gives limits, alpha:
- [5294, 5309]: 5297.88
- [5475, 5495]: 5491.64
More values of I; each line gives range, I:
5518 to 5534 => 137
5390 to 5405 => 129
